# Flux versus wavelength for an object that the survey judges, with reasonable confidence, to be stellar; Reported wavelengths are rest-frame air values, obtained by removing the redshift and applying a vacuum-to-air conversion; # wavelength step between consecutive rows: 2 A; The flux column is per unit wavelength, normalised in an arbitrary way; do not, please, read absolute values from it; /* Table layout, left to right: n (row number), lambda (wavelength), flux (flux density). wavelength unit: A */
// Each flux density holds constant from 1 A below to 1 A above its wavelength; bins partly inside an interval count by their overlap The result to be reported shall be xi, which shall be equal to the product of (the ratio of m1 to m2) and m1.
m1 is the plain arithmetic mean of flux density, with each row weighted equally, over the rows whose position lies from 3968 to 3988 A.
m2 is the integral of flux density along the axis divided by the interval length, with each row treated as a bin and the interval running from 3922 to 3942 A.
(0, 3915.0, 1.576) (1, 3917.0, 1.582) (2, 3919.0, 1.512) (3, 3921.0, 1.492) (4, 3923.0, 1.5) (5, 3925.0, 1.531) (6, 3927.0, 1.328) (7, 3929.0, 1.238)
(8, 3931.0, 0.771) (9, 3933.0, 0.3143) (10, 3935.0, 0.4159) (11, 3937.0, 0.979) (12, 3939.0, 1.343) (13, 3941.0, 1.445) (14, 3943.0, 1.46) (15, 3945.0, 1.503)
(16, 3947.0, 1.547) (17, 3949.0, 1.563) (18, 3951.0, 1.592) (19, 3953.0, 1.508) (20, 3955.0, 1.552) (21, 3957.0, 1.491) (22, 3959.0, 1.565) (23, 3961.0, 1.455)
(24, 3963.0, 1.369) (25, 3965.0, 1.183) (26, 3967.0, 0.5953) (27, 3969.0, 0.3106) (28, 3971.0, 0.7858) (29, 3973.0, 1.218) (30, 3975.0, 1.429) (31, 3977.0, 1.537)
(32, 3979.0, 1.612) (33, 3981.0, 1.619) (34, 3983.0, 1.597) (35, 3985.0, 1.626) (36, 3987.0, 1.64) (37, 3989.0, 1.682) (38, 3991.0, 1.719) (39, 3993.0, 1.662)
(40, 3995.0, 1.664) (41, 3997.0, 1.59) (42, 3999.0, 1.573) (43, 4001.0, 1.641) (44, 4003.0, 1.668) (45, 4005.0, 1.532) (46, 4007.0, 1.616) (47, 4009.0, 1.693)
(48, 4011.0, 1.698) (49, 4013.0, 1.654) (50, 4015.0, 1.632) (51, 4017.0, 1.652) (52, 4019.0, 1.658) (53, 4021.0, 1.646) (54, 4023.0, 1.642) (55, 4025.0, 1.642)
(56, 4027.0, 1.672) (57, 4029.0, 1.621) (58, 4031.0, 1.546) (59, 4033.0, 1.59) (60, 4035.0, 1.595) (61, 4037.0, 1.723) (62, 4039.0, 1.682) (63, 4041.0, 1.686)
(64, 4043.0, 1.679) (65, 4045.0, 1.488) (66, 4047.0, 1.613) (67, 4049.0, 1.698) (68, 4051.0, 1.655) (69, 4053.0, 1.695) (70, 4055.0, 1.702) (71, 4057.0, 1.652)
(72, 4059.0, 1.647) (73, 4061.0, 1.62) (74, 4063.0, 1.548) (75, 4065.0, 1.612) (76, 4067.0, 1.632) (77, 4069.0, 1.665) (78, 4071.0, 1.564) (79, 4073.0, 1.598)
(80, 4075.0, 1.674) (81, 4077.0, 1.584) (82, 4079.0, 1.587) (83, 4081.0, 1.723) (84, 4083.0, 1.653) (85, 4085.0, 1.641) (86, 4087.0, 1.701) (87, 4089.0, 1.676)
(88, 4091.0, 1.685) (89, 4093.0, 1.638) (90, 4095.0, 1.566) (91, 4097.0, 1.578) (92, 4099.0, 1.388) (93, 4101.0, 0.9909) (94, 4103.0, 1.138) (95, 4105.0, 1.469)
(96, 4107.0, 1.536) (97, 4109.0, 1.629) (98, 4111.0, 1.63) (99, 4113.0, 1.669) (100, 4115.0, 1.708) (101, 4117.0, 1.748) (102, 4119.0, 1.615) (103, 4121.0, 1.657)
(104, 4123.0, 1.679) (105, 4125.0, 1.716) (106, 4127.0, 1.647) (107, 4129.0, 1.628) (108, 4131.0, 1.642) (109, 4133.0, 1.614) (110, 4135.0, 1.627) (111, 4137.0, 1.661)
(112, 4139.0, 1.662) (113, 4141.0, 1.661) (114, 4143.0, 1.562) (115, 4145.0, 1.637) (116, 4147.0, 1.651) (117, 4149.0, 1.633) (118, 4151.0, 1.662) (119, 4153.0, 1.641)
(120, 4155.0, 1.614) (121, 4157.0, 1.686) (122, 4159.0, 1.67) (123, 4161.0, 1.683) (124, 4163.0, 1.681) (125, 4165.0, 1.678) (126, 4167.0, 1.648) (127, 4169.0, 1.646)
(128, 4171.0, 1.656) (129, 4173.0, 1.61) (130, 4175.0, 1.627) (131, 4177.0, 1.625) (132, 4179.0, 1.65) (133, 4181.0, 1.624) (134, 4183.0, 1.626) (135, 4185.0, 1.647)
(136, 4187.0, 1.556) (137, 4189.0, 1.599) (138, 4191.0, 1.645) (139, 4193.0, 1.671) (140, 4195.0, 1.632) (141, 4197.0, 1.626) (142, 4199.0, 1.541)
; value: 1.65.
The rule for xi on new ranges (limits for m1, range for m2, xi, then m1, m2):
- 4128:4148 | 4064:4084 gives 1.64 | 1.63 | 1.63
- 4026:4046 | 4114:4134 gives 1.59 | 1.63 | 1.67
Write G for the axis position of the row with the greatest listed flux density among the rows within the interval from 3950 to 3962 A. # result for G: 3951.0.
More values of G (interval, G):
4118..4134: 4125.0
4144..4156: 4151.0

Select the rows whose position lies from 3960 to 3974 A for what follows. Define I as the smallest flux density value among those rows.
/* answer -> 0.3106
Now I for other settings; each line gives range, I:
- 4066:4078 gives 1.564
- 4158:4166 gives 1.67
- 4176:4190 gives 1.556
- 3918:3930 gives 1.238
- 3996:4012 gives 1.532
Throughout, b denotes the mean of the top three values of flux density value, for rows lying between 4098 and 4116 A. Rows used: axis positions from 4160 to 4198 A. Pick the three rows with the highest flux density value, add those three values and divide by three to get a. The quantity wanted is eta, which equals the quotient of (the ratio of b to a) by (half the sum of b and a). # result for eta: 0.593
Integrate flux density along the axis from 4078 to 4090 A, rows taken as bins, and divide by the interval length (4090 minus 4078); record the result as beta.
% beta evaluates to 1.66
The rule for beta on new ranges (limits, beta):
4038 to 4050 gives 1.64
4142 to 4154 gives 1.63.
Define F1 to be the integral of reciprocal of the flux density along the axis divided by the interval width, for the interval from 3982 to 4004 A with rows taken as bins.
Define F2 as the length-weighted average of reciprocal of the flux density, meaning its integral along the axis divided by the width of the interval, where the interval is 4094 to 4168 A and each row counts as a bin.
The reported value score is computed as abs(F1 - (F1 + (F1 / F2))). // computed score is 1.0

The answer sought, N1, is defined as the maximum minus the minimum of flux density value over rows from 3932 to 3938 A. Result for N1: 0.7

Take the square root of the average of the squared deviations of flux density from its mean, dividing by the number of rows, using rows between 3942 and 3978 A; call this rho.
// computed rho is 0.36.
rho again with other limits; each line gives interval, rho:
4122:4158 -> 0.03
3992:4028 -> 0.04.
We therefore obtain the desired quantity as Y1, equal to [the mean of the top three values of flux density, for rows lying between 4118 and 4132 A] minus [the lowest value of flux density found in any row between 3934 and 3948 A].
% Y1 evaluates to 1.27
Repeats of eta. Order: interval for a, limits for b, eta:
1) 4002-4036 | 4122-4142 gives 0.592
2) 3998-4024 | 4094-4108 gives 0.570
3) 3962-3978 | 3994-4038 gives 0.749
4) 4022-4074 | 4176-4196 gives 0.577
